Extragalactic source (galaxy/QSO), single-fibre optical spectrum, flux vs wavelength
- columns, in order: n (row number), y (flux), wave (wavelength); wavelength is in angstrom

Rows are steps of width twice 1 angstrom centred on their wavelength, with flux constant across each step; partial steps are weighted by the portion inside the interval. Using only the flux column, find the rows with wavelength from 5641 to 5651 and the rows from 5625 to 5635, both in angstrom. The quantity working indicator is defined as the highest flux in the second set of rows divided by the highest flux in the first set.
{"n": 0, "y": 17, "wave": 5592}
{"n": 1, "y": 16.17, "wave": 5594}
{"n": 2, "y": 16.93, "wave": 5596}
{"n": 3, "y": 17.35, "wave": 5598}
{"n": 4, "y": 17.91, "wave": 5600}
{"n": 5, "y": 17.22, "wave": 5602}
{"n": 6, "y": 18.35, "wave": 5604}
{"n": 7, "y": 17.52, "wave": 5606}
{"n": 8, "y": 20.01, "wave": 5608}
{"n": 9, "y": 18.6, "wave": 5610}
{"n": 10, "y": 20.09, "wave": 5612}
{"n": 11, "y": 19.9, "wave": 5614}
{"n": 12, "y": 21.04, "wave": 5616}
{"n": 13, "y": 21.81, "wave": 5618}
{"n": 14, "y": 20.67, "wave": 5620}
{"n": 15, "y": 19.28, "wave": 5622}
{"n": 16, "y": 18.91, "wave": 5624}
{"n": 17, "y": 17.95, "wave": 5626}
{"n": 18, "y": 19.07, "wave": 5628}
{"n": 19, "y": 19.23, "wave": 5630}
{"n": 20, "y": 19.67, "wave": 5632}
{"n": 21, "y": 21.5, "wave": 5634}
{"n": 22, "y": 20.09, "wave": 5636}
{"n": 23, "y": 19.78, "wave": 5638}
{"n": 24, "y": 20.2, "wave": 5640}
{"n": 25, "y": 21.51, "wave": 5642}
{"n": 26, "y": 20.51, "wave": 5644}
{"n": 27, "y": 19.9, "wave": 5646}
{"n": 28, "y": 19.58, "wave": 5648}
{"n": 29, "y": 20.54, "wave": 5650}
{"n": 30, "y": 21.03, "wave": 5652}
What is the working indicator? 1.00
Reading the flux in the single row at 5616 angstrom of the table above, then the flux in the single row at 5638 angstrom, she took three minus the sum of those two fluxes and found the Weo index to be -38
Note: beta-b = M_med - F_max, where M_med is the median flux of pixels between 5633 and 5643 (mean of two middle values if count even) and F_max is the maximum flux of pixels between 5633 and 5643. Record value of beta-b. -1.31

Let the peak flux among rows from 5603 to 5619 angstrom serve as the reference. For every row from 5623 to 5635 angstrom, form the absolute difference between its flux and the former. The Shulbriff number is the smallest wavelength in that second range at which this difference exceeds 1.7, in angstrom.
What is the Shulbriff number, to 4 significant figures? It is 5624 angstrom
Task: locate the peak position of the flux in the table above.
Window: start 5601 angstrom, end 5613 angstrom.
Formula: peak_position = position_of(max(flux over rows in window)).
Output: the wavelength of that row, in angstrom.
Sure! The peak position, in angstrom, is 5612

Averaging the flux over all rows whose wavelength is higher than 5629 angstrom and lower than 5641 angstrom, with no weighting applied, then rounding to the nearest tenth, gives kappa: 20.1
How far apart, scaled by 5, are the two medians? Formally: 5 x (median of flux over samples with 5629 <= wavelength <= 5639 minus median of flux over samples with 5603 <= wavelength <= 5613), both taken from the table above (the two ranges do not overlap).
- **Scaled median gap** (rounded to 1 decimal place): 5.9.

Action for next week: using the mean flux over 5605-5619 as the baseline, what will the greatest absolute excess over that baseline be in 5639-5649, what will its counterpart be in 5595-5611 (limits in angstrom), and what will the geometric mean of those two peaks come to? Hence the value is 2.2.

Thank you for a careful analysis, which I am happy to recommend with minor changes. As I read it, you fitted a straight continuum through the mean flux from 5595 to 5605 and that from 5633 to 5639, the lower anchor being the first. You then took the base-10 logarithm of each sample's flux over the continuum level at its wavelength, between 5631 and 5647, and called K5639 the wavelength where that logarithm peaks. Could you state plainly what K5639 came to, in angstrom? 5634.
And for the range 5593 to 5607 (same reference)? 5604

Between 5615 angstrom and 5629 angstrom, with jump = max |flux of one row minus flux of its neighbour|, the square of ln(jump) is 0.108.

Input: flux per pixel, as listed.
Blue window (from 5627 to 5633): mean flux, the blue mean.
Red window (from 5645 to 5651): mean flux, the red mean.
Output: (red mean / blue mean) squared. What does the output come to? 1.07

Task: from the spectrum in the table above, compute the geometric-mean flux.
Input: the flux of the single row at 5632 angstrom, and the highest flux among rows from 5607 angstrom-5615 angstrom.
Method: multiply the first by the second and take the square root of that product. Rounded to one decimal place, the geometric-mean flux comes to 19.9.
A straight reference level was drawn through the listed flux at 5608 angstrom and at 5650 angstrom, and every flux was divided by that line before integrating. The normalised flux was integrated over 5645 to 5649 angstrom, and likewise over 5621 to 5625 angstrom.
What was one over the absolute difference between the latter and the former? 14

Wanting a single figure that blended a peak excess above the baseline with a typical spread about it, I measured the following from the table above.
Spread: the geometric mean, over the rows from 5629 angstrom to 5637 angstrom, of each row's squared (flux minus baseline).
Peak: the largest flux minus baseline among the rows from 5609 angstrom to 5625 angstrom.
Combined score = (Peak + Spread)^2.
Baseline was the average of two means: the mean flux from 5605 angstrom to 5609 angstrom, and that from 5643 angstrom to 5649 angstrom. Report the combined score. 7.2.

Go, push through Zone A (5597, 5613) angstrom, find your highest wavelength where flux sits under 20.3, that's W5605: 5612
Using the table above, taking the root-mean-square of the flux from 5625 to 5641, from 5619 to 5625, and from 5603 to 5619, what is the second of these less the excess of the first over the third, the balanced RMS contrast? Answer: 19.6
